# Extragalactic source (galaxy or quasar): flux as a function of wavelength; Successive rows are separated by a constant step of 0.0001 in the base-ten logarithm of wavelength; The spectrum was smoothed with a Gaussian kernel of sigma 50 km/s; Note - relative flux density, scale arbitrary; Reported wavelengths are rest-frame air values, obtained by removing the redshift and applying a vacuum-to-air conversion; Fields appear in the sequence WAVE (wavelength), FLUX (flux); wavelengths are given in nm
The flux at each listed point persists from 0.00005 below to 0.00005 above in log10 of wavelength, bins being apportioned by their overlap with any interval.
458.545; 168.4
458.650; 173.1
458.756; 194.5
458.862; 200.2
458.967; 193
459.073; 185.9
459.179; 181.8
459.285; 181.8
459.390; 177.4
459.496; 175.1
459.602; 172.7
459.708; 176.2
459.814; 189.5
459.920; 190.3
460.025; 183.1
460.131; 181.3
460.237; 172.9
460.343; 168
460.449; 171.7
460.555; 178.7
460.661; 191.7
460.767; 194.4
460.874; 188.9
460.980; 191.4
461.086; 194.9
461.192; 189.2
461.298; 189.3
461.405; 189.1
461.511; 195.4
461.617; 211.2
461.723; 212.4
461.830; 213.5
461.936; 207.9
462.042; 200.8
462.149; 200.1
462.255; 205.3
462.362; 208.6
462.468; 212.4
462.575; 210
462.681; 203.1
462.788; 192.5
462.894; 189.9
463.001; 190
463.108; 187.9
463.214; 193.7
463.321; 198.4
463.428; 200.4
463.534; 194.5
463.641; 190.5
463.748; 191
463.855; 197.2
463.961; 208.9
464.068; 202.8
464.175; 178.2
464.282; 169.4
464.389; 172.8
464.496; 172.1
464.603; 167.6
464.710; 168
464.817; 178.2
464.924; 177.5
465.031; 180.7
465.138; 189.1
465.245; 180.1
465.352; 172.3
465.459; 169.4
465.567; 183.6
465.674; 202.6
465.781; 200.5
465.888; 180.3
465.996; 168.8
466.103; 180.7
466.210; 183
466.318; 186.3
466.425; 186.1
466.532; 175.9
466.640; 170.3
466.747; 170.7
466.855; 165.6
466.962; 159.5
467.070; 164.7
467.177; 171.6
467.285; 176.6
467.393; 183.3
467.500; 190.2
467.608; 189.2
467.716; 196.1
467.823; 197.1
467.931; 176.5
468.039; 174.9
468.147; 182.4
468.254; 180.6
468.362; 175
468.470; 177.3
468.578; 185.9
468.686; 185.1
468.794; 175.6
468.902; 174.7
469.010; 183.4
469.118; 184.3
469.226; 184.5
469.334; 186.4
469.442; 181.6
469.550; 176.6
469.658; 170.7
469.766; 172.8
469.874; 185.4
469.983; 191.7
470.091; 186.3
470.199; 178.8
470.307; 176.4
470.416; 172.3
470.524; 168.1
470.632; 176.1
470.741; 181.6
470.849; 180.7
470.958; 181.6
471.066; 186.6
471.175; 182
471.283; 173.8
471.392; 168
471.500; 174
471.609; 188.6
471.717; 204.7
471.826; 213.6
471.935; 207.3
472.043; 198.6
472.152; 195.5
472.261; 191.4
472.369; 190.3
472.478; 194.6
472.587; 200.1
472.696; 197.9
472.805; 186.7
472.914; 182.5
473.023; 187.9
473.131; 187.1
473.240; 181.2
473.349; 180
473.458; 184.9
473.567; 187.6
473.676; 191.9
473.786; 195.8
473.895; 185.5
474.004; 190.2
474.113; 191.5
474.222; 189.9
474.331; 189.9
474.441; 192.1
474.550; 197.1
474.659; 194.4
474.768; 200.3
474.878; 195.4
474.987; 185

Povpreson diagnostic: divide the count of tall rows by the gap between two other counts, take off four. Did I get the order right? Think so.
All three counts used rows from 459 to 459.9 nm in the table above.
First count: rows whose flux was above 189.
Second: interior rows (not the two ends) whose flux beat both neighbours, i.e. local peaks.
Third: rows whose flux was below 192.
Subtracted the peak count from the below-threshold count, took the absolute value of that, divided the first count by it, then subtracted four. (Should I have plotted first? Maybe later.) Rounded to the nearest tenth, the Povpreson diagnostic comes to -3.9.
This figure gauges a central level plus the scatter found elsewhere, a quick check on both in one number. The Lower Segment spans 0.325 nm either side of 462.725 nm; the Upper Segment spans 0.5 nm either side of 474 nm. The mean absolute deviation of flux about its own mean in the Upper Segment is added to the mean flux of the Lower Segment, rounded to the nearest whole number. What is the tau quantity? 202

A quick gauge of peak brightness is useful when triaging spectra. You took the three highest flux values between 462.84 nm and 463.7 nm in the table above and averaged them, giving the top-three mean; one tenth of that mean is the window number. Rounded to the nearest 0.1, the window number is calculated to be 19.8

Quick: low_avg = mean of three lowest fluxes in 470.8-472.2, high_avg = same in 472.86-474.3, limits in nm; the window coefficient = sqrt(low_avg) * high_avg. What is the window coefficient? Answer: 2376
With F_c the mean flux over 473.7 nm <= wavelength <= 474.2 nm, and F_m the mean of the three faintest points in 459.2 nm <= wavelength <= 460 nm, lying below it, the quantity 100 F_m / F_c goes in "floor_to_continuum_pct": 92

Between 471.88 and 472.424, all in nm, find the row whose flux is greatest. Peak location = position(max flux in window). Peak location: 471.935 nm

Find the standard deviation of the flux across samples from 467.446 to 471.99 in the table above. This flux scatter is 10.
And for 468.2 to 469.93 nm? 5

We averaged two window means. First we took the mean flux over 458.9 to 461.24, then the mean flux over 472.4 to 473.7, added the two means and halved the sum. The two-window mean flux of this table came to 185.9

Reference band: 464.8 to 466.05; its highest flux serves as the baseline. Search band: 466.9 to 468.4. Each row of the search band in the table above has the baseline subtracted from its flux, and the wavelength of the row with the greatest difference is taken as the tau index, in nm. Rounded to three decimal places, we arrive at 467.823 nm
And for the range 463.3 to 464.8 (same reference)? 463.961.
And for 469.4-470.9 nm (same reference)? 469.983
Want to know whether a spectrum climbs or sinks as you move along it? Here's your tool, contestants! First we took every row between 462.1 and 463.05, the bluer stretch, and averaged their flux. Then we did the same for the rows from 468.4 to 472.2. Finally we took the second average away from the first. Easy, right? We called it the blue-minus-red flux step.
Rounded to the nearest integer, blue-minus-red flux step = 18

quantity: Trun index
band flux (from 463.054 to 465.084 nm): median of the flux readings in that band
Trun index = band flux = 188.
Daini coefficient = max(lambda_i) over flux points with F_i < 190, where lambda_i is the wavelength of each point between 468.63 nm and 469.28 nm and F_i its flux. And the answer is 469.226 nm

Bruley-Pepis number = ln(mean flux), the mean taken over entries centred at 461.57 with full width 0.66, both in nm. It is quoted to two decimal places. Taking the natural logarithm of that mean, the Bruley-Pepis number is 5.31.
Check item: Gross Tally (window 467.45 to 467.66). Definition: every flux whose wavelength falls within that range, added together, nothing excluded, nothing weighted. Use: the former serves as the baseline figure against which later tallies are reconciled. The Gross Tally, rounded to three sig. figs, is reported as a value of 379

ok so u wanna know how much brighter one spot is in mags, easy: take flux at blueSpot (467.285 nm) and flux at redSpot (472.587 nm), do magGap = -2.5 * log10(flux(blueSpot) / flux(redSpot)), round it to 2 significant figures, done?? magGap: 0.14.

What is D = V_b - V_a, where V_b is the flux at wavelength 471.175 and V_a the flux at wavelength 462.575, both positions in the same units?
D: -28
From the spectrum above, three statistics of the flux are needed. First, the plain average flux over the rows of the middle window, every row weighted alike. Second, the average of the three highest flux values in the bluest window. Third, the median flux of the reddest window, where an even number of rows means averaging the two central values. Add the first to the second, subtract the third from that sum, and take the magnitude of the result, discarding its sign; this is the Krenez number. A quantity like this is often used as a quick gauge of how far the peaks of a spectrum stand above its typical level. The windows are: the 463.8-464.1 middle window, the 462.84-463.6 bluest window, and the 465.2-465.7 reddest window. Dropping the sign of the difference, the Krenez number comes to 221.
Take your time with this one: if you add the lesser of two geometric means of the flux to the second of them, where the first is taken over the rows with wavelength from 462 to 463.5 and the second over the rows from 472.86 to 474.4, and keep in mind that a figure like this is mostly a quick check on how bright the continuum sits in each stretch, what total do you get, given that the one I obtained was 375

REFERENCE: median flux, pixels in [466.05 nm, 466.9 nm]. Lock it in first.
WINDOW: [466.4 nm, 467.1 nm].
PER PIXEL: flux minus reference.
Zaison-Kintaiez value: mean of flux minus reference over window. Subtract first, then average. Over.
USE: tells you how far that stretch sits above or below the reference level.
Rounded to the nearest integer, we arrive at -8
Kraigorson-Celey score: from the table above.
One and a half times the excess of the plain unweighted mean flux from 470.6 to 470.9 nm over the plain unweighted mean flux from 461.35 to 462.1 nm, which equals -37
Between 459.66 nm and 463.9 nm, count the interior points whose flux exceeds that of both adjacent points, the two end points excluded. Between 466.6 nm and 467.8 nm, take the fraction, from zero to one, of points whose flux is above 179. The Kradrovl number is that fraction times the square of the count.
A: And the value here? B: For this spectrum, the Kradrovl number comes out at 23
